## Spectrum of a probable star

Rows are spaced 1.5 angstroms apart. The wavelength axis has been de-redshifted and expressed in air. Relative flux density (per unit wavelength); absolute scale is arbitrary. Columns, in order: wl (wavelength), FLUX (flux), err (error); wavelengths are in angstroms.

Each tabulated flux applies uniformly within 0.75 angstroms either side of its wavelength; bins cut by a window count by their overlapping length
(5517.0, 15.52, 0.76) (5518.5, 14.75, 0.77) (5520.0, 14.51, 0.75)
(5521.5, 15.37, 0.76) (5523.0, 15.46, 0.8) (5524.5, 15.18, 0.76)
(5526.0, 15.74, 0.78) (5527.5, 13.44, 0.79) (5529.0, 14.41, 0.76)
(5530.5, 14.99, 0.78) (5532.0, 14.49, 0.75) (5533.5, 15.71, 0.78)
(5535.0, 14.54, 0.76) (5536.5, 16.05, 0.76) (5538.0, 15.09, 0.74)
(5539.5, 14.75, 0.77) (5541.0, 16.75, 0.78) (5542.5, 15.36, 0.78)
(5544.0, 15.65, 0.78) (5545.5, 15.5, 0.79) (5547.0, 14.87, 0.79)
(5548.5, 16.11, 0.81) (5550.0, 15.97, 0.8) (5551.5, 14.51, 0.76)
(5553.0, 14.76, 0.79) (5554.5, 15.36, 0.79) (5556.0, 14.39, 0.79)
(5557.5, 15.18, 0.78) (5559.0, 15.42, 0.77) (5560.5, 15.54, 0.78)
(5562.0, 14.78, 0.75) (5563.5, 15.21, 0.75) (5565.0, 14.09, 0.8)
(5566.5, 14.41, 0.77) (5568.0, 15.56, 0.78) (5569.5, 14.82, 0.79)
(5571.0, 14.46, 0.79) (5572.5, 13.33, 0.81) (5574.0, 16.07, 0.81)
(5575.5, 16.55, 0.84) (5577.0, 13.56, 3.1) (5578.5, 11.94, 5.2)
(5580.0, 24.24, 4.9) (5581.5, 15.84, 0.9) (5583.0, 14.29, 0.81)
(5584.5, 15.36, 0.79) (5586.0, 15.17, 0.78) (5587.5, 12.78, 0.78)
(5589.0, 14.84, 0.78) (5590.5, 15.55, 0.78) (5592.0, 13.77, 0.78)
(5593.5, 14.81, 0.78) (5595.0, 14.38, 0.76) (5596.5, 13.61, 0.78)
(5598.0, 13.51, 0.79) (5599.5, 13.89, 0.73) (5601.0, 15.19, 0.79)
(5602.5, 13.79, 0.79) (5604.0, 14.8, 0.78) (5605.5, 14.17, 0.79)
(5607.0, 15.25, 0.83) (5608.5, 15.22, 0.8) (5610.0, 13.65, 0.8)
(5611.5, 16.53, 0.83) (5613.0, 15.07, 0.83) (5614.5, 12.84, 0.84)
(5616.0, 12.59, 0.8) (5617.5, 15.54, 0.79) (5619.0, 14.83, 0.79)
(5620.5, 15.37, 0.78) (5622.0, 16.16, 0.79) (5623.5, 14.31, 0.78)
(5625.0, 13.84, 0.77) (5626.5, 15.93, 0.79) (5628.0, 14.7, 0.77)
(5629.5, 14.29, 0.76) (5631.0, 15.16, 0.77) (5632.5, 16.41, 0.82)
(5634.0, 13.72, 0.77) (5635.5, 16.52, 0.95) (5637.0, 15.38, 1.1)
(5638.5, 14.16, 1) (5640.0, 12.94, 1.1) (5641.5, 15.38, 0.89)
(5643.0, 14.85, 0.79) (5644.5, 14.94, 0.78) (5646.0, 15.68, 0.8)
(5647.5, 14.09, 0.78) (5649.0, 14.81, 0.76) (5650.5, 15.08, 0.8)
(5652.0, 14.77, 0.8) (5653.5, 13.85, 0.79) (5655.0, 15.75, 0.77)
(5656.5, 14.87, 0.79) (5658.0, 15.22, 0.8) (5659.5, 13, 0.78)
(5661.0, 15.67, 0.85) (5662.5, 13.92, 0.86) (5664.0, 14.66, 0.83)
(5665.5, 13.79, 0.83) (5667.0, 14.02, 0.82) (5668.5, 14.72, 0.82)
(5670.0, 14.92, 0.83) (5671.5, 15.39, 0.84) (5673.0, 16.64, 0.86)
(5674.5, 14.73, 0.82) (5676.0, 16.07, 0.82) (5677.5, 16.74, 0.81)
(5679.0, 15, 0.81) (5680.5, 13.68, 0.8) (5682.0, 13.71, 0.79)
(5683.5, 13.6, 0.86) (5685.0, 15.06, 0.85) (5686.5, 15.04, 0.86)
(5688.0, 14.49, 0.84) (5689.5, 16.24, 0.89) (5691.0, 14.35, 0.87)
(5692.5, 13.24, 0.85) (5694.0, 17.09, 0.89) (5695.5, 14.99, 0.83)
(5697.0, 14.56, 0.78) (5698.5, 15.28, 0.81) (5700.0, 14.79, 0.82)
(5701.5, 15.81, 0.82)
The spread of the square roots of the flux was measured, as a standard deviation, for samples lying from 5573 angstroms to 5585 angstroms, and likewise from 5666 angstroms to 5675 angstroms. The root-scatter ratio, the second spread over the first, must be 0.26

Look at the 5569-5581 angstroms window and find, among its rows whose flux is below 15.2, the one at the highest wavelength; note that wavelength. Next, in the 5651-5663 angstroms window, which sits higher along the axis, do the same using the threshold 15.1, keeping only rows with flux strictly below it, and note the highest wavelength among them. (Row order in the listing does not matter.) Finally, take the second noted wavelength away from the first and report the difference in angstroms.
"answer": -84.0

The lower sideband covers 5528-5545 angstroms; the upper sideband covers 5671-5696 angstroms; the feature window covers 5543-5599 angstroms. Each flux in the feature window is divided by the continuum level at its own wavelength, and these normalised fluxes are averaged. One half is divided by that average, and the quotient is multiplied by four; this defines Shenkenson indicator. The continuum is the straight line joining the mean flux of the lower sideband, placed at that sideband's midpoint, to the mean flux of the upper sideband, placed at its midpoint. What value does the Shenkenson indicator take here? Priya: 2.02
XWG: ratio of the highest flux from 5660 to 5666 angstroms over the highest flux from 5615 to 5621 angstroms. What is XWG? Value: 1.01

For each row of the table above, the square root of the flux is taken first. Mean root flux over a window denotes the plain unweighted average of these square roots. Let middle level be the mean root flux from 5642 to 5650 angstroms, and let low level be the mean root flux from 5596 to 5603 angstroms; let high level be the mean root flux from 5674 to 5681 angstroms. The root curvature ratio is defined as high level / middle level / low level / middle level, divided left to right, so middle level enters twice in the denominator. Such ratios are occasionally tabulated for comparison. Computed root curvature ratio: 0.0702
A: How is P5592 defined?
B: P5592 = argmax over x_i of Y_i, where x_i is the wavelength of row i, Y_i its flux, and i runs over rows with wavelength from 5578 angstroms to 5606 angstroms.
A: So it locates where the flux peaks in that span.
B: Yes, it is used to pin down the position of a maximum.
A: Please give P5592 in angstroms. 5580.0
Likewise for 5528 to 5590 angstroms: 5580.0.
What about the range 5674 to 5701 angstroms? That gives 5694.0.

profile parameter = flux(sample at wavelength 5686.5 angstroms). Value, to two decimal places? 15.04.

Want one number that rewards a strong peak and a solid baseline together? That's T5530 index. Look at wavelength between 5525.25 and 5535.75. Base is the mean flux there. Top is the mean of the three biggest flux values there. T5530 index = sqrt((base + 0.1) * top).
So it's 15.2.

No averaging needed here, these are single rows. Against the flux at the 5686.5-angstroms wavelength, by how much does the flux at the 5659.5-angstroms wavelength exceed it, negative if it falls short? -2.0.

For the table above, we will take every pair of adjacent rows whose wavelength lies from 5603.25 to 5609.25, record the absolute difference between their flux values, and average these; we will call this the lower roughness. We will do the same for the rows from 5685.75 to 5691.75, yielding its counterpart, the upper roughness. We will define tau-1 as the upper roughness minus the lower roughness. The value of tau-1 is 0.8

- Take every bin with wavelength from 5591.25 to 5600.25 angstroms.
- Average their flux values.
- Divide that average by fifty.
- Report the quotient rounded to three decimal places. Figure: 0.280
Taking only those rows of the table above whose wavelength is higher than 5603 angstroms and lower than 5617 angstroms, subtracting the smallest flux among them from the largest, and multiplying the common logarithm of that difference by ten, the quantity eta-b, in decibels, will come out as 6.0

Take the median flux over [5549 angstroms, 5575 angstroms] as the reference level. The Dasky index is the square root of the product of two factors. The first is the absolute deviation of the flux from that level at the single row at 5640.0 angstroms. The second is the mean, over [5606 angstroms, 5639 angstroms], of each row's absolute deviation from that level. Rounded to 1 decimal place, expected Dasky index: 1.3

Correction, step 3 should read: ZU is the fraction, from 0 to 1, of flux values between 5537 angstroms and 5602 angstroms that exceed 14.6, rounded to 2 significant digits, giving 0.65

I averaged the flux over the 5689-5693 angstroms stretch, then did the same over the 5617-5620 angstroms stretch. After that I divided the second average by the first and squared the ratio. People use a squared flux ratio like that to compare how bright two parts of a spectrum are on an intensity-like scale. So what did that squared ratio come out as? 1.08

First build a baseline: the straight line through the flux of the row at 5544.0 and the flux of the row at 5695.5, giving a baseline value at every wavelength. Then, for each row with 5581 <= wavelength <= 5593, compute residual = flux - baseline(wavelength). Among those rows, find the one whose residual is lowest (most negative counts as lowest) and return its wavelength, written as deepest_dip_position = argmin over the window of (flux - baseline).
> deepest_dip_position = 5587.5 angstroms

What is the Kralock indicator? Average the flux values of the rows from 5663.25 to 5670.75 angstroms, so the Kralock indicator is 14.4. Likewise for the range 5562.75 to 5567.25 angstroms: 14.6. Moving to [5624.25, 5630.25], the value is 14.7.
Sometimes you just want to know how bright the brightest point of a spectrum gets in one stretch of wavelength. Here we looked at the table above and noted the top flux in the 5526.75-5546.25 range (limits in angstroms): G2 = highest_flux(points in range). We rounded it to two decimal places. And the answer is 16.75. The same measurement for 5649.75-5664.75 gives 15.75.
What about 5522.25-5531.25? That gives 15.74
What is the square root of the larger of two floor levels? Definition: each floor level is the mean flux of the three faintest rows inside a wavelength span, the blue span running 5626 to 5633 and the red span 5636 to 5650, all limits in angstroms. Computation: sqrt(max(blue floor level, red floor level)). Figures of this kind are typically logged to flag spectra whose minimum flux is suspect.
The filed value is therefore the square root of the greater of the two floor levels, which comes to 3.84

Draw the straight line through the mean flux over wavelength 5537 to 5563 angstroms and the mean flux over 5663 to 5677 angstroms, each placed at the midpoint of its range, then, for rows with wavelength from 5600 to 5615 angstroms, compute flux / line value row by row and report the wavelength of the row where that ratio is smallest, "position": 5614.5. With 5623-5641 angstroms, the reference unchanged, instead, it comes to 5640.0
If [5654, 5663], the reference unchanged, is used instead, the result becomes 5659.5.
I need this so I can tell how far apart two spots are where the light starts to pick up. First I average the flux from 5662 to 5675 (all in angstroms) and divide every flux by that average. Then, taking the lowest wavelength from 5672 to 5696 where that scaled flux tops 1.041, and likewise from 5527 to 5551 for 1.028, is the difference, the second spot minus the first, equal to -139.5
